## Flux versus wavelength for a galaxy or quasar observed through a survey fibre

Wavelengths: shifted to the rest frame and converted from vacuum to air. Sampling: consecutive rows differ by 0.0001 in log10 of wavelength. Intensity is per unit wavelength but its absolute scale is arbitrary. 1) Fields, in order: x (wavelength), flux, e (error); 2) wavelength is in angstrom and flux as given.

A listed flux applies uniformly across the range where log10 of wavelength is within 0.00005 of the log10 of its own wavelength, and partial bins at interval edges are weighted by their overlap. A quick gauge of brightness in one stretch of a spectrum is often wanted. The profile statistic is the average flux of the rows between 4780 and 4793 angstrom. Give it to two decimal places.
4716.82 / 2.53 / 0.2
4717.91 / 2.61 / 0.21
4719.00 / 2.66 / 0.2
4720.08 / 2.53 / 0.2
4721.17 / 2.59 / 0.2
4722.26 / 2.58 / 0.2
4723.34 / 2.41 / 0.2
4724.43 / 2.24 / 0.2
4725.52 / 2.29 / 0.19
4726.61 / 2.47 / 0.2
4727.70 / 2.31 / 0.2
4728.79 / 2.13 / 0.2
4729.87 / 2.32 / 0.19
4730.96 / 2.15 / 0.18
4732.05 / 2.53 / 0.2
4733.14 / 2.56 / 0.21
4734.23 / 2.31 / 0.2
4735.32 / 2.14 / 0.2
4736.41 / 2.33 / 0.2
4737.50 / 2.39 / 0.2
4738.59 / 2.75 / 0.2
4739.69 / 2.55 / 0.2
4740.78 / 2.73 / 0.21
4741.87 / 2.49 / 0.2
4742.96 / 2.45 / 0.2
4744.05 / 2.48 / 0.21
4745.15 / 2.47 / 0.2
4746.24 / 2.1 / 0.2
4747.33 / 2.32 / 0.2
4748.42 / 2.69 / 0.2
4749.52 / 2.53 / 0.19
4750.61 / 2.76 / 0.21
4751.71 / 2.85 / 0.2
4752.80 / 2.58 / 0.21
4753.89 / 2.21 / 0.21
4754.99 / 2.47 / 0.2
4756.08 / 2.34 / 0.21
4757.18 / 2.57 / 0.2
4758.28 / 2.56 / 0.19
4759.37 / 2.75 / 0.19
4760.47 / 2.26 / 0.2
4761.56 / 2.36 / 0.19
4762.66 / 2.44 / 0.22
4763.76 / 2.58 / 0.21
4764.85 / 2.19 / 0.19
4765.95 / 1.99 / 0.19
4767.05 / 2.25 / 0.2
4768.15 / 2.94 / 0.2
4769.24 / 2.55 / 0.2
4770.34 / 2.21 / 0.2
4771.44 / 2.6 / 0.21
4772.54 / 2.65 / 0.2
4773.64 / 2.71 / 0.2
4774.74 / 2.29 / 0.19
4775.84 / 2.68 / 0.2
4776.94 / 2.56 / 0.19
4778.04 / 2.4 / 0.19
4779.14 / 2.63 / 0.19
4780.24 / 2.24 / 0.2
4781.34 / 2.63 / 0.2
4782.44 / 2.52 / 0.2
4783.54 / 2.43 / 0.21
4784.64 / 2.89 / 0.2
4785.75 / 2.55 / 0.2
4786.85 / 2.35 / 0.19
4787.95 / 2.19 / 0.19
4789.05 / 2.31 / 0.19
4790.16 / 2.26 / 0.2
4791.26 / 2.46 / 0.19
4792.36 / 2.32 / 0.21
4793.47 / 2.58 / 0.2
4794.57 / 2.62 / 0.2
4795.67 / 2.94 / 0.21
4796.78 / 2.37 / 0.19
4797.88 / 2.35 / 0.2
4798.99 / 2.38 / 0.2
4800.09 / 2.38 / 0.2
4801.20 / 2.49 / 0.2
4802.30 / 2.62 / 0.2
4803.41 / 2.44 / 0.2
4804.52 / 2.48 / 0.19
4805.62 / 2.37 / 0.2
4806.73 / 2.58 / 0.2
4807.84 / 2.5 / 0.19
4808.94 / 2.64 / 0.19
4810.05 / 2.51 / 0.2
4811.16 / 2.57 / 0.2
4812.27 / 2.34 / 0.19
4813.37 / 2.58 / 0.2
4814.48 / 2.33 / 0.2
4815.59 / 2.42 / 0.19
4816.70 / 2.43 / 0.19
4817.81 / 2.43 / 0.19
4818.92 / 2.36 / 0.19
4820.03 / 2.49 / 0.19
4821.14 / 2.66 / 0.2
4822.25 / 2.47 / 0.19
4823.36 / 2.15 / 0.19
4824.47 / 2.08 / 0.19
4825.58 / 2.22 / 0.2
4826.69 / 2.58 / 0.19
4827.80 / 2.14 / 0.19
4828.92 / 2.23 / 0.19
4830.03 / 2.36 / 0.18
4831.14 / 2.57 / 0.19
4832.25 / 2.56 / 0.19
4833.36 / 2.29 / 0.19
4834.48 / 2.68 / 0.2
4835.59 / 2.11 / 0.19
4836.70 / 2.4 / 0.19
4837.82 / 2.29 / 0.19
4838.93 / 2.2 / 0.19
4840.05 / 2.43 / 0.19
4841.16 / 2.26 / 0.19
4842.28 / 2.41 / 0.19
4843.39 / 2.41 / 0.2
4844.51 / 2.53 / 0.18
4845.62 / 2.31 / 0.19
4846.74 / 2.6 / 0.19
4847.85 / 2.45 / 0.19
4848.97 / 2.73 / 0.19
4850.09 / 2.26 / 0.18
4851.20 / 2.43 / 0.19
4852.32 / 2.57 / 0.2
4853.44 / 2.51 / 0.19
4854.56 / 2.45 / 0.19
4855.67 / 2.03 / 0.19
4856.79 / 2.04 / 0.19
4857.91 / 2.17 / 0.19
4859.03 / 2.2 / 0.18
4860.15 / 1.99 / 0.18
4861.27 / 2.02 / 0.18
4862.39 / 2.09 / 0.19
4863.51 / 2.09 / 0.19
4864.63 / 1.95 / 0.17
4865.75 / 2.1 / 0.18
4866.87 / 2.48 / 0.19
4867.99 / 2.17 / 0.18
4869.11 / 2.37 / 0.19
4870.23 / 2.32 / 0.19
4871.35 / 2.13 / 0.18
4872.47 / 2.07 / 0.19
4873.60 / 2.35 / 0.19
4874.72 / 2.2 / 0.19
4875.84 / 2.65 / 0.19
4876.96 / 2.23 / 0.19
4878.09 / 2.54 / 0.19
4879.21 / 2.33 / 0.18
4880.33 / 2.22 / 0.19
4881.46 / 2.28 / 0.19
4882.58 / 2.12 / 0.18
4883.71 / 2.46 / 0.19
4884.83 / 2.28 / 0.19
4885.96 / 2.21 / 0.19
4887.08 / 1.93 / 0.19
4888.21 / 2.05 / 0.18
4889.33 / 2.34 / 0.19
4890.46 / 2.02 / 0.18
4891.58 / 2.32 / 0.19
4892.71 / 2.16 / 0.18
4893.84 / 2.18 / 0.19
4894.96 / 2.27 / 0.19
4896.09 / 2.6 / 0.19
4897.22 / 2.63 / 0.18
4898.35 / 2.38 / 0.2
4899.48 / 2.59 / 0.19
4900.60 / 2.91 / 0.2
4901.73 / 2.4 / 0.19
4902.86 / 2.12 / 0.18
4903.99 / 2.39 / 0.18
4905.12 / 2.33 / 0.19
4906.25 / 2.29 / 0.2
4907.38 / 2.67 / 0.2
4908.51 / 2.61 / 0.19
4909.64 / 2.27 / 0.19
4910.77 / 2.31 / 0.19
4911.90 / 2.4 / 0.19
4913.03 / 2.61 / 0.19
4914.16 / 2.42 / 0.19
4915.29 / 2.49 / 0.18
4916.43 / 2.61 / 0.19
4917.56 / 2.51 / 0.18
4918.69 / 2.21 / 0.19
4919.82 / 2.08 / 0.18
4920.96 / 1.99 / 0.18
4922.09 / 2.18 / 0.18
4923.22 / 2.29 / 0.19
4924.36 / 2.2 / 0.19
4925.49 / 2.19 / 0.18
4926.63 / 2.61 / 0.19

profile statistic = 2.43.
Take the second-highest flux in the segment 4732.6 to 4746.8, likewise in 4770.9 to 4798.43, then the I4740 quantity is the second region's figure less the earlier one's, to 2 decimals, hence 0.16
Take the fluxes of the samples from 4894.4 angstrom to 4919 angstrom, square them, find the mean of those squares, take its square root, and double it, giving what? 4.92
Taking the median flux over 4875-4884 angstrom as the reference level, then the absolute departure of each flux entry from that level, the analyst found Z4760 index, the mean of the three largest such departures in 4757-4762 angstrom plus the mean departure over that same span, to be 0.53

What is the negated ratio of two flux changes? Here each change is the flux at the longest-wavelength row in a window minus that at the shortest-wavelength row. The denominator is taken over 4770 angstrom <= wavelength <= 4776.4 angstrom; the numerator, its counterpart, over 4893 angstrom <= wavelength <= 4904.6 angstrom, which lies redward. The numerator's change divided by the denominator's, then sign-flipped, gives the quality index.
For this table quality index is 0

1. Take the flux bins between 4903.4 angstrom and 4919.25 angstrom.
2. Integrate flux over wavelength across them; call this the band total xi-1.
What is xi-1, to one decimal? 38.6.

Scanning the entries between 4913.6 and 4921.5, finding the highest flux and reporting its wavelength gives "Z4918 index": 4916.43 angstrom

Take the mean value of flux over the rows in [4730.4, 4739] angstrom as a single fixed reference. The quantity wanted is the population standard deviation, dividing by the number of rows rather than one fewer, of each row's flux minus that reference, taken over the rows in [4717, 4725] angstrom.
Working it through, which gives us 0.13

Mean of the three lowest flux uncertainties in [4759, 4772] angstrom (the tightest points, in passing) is 0.190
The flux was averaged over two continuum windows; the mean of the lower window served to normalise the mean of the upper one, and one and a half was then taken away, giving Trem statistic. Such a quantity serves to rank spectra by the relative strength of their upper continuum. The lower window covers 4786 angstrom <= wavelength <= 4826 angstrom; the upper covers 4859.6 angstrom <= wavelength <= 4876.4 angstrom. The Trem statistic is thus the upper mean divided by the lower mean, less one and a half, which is -0.60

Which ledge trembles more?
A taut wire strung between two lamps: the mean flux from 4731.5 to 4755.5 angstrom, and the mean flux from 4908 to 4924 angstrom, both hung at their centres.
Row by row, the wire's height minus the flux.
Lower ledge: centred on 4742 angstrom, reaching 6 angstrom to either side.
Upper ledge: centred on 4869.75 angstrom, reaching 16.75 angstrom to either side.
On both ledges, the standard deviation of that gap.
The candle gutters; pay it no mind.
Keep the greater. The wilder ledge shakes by 0.18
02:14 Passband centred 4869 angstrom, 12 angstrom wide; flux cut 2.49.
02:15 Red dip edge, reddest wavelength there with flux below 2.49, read 4874.72 angstrom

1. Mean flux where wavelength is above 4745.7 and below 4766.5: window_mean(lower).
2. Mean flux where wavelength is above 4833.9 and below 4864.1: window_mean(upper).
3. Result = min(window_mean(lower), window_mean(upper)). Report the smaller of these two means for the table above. 2.32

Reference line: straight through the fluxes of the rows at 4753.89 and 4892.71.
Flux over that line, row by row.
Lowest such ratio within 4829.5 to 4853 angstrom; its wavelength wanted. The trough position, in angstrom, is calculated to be 4835.59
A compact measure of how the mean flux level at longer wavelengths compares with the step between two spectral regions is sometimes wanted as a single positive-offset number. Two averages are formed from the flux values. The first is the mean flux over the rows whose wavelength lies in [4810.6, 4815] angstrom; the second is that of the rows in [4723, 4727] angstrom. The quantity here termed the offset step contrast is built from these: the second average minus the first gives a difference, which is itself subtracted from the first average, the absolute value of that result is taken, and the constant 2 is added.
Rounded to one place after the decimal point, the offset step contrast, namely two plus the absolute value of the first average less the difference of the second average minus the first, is 4.6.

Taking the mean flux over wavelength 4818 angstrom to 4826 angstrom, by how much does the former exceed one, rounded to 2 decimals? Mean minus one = 1.35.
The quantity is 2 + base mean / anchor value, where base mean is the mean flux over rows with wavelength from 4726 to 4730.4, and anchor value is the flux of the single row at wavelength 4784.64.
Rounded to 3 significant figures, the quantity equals 2.80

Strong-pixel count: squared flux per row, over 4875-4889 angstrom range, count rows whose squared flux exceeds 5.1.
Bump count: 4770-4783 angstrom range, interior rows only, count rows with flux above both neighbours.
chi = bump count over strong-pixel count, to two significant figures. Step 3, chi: 0.67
